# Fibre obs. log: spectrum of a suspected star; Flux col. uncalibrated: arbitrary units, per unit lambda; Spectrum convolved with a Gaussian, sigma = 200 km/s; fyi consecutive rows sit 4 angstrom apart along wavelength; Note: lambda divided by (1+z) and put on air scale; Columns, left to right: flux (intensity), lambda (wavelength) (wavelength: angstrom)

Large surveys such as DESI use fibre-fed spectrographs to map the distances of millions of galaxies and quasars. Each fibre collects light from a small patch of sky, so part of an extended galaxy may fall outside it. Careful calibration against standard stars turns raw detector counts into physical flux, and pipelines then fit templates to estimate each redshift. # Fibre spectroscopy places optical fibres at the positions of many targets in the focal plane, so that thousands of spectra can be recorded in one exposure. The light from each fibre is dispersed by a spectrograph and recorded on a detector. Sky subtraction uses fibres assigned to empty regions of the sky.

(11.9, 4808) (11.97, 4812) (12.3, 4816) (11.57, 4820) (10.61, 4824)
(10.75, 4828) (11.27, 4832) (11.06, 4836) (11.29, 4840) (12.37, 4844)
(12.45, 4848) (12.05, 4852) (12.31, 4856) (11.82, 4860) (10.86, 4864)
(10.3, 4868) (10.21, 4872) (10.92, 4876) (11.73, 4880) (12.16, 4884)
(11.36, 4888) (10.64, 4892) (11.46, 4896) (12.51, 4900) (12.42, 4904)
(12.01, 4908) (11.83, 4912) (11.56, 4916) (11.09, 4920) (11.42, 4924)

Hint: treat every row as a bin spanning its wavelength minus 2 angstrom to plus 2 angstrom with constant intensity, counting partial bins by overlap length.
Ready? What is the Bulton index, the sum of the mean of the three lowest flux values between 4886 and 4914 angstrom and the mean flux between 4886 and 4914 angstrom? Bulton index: 22.9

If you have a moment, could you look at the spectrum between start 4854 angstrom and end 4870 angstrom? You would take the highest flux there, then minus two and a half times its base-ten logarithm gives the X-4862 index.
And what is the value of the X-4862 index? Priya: -2.73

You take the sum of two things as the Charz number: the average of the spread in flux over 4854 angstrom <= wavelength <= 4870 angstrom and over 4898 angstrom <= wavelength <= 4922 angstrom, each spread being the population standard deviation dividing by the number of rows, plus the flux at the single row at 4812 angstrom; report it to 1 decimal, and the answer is 12.6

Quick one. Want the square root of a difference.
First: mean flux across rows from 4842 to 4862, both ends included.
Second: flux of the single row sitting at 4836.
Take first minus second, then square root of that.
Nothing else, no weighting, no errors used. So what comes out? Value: 1.1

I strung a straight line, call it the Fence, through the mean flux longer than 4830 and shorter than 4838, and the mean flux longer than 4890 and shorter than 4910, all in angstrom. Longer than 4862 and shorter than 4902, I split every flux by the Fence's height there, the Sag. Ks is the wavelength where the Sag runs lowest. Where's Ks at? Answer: 4872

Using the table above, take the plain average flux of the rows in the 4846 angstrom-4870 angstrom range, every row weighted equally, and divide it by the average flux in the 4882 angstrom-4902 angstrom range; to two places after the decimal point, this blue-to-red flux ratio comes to 1.00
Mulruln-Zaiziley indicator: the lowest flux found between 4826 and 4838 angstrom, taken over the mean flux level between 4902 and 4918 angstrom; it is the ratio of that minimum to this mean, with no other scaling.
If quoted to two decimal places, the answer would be 0.90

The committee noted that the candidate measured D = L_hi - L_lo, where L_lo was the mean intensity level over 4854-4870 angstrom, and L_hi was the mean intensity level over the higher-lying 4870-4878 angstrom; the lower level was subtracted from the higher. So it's -0.8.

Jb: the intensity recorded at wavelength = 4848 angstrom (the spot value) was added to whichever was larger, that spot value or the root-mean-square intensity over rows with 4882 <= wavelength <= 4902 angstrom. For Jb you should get 24.9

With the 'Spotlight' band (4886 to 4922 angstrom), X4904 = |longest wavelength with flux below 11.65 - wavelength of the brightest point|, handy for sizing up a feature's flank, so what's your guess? 20 angstrom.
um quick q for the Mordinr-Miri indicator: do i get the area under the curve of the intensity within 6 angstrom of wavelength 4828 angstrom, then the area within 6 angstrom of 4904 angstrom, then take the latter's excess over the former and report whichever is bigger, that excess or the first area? 131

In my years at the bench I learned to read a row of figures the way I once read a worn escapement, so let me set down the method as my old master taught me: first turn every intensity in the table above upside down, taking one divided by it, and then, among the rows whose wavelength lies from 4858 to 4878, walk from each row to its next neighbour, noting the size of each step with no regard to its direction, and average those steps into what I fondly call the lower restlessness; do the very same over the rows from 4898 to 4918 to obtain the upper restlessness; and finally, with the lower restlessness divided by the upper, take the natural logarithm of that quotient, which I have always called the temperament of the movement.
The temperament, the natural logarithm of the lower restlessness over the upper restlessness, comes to 1.1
